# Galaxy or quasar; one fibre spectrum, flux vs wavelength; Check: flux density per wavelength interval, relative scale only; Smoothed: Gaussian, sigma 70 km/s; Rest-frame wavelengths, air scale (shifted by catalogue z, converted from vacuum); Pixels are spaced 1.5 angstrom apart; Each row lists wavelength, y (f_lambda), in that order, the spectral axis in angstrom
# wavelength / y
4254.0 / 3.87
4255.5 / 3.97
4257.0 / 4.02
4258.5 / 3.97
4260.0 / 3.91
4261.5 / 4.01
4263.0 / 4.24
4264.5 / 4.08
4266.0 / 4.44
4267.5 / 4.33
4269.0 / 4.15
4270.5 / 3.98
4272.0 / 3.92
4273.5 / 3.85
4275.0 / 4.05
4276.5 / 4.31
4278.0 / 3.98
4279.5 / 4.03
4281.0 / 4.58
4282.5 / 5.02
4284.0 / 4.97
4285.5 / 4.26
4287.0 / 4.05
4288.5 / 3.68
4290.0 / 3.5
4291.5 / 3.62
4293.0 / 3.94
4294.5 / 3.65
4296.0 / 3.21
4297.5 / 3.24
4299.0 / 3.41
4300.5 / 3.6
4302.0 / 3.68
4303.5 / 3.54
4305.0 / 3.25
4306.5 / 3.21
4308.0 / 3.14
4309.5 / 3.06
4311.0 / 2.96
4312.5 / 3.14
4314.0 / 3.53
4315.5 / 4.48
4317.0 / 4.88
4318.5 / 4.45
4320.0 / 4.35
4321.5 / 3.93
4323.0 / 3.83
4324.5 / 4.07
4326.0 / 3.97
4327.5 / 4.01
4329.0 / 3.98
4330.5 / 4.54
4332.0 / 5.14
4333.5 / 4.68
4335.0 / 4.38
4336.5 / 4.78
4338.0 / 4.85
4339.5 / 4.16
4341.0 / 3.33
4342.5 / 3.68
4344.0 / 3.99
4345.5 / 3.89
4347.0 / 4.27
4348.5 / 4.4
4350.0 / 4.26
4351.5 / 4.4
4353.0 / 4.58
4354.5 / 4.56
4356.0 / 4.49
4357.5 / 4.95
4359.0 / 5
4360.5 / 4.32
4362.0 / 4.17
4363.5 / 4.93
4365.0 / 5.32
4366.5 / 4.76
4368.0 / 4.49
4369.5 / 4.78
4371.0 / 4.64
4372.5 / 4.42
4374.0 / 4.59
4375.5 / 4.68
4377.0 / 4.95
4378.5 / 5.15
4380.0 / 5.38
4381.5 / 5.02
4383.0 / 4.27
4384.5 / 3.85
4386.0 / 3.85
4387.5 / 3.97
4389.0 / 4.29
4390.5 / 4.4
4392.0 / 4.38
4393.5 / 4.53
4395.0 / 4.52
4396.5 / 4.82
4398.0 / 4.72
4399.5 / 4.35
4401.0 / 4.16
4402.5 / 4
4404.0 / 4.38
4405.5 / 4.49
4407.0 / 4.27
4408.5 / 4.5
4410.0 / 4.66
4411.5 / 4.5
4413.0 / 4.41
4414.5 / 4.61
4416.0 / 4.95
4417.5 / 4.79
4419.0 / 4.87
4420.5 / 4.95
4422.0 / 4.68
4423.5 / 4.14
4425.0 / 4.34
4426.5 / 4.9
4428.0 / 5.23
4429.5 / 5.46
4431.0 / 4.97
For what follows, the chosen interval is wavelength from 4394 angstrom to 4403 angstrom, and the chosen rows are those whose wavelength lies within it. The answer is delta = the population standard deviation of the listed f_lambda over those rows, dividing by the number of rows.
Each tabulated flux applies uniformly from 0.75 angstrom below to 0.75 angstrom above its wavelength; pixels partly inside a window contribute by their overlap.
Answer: 0.29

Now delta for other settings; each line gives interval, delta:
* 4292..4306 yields 0.23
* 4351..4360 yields 0.23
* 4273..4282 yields 0.24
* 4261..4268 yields 0.16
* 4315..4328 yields 0.32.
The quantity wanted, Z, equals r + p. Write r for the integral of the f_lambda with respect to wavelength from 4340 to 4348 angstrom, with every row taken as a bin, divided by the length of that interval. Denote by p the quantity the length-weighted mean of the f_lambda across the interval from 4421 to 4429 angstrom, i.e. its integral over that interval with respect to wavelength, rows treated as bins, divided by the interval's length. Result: 8.55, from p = 4.7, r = 3.9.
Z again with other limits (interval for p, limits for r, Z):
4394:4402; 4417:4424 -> 9.20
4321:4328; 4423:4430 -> 8.78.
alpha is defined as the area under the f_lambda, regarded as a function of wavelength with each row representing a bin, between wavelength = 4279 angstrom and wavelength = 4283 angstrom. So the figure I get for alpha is 18.2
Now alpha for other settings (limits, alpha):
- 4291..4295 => 15.0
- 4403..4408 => 21.8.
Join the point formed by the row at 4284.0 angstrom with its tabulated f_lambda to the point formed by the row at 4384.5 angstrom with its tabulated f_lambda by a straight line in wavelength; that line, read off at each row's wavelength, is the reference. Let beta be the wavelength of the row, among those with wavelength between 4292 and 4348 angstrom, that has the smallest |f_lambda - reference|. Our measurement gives 4347.0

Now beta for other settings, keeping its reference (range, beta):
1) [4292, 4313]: 4293.0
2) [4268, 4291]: 4284.0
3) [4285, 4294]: 4285.5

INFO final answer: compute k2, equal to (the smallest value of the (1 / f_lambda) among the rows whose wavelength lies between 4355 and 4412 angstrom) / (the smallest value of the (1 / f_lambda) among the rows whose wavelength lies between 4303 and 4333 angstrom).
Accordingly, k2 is 0.955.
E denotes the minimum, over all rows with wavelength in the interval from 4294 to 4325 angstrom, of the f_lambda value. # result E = 2.96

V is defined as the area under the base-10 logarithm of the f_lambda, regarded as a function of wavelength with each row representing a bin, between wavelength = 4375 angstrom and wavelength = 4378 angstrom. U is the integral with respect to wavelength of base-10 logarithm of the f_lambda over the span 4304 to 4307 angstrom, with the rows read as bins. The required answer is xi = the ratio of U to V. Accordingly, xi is 0.7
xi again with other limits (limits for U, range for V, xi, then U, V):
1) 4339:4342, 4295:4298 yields 1.1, 1.70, 1.54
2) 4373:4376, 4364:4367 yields 0.9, 1.99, 2.11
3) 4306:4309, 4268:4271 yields 0.8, 1.50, 1.84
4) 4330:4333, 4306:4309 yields 1.4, 2.06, 1.50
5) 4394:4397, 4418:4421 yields 1.0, 2.00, 2.07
